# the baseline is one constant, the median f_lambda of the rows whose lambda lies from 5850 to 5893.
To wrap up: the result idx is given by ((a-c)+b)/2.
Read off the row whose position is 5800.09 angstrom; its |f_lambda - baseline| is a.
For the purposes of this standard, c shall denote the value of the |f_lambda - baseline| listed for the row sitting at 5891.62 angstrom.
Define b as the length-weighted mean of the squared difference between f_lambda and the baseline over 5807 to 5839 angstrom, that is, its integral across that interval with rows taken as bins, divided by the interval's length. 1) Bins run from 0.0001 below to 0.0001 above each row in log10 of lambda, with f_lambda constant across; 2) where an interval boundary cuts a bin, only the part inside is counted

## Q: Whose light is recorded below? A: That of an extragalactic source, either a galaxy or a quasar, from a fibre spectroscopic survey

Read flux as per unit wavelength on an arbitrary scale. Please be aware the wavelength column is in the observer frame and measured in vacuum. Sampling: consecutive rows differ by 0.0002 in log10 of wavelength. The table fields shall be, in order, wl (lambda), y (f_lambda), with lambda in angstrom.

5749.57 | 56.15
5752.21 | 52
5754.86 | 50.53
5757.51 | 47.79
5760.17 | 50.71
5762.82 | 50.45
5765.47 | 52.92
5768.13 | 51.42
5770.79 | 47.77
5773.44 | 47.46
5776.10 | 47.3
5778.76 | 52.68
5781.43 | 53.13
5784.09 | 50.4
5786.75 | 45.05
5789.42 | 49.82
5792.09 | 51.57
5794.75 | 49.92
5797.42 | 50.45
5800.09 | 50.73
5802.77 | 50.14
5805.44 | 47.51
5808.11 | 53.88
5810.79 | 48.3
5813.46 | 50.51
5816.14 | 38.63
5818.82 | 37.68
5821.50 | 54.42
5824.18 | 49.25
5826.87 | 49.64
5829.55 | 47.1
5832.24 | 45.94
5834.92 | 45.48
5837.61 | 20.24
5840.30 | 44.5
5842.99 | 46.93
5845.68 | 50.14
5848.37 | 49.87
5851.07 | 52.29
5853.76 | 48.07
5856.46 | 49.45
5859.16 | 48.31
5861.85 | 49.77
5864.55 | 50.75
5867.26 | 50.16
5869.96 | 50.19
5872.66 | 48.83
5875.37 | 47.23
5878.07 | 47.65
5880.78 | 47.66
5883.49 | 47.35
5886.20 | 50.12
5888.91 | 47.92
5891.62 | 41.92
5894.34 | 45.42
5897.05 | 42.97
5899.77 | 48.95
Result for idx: 44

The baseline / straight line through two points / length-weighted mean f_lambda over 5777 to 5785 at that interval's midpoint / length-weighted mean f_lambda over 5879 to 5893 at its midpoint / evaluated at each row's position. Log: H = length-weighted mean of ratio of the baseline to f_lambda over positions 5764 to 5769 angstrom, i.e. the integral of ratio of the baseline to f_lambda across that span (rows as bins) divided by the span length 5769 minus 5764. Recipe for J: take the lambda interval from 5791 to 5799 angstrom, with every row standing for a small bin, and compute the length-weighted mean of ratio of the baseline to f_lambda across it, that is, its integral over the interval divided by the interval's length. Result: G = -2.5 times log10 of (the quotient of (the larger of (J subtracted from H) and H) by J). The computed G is 0.01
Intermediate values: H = 1.01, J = 1.01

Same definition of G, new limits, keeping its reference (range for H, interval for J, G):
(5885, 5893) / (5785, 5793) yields 0.05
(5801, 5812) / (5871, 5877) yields -0.03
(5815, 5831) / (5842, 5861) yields -0.12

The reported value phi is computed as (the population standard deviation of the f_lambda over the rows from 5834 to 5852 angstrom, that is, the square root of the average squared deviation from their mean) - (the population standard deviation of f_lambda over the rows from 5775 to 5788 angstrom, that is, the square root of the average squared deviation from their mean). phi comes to 7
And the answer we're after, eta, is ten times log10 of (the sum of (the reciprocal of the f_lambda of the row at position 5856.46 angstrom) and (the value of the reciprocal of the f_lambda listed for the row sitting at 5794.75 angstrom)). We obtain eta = -14.0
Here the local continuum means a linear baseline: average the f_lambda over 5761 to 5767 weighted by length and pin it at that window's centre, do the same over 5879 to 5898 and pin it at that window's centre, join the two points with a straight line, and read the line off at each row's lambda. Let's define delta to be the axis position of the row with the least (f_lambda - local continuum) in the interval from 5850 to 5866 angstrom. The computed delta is 5853.76 angstrom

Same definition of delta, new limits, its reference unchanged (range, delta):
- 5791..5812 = 5805.44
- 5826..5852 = 5837.61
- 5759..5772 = 5770.79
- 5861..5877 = 5875.37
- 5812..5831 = 5818.82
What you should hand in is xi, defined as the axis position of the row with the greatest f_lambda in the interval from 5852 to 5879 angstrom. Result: 5864.55 angstrom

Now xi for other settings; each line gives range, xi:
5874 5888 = 5886.20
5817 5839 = 5821.50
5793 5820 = 5808.11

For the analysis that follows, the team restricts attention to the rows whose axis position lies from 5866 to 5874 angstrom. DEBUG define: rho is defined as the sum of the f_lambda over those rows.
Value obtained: 149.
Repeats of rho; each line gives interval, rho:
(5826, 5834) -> 143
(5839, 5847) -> 142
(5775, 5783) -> 153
